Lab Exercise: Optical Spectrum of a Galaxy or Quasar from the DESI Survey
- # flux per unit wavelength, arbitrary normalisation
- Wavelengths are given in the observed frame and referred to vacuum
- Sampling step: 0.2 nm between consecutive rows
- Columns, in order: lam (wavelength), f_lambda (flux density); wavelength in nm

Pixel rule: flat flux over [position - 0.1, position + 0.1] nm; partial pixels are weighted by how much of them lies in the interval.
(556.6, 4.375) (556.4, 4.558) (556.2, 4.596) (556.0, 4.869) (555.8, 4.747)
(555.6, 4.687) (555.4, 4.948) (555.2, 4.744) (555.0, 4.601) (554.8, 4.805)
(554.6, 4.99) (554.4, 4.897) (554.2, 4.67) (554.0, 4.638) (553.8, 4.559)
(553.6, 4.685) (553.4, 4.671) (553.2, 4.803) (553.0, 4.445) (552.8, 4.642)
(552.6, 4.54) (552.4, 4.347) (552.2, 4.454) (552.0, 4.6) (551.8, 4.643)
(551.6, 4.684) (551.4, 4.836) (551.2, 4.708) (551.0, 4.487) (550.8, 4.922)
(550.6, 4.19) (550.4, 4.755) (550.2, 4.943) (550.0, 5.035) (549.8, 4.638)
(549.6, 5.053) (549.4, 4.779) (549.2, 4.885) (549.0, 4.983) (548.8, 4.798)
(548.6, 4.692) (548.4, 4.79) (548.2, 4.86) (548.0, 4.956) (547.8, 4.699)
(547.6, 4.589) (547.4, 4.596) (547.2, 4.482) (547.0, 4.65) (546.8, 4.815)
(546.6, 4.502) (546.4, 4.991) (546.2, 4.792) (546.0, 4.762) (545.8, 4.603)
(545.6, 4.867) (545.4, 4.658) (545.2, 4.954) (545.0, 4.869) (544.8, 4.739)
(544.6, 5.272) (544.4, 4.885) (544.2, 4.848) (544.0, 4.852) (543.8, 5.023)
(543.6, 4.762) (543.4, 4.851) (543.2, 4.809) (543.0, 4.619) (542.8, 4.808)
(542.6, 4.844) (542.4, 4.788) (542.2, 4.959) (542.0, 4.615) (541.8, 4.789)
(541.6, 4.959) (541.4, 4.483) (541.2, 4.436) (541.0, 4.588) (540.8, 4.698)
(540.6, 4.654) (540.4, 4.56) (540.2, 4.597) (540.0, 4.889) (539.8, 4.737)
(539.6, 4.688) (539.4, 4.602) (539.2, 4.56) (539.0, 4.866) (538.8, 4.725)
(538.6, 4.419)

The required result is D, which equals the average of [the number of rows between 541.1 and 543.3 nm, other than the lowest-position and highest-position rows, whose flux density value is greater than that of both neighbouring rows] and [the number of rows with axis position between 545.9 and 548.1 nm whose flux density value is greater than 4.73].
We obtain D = 4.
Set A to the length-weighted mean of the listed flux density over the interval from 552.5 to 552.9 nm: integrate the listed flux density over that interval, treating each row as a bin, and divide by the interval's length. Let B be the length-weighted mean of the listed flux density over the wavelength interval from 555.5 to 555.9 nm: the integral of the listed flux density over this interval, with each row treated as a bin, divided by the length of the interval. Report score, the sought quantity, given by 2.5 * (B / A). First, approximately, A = 4.59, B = 4.72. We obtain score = 2.57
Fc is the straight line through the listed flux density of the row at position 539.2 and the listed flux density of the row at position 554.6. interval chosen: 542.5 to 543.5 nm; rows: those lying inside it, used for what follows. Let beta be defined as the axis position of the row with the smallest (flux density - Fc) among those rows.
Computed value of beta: 543.0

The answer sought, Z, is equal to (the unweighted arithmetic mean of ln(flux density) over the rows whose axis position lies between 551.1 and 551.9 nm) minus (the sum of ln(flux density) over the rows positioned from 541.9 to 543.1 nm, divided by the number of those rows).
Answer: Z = -0.011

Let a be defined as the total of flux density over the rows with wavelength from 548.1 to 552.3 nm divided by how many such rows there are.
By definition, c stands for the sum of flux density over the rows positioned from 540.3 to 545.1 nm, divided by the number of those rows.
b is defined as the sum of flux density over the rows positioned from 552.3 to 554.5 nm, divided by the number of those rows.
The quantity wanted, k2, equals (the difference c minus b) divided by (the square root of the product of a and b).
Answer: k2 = 0.033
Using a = 4.7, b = 4.63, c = 4.780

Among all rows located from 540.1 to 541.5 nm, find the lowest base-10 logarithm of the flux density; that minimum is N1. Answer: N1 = 0.647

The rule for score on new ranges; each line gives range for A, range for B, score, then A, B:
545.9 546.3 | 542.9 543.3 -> 2.47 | 4.78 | 4.71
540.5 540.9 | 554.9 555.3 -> 2.50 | 4.68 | 4.67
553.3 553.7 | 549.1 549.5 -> 2.58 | 4.68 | 4.83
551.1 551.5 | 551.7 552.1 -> 2.42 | 4.77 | 4.62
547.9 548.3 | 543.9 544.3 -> 2.47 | 4.91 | 4.85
